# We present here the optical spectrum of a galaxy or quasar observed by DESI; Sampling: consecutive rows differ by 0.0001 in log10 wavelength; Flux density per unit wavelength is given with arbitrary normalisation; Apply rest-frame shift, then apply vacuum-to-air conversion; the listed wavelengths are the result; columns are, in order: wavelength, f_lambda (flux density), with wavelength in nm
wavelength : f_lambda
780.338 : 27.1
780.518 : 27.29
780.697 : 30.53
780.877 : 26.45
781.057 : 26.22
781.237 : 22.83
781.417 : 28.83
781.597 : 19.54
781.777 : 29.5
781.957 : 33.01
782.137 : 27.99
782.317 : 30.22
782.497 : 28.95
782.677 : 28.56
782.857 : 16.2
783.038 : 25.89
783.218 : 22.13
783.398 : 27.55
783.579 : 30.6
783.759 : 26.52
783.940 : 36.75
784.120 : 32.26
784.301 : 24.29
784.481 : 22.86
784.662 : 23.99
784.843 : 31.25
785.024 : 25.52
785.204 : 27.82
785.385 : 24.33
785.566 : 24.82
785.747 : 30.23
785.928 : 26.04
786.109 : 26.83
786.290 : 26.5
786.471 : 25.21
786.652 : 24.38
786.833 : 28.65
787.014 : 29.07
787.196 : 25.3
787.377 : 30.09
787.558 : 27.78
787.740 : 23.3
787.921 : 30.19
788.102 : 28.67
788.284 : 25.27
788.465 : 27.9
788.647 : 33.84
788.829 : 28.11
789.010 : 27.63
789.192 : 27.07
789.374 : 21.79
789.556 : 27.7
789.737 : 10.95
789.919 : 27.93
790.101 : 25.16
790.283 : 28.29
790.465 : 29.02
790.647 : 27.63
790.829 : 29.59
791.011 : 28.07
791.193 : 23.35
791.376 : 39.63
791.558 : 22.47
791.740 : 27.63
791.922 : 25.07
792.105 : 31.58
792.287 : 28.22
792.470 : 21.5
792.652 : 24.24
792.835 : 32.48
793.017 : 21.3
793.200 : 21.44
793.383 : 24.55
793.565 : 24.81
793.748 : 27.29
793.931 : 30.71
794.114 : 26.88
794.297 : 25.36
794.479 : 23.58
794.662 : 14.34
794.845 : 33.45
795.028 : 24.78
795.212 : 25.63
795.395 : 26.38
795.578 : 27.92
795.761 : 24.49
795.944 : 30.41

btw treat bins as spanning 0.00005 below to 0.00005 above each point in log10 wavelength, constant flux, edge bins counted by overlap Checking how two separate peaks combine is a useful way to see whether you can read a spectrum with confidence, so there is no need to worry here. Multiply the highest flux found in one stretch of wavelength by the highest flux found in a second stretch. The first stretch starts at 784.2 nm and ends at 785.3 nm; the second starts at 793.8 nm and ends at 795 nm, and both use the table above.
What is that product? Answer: 1045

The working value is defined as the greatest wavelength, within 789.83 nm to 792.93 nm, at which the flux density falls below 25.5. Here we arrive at 792.652 nm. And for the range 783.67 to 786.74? 786.652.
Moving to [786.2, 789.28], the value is 788.284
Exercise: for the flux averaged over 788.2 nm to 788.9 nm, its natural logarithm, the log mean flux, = 3.36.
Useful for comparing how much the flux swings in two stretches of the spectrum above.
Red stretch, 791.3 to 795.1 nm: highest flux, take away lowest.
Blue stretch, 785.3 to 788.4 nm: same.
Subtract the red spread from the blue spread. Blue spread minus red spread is -18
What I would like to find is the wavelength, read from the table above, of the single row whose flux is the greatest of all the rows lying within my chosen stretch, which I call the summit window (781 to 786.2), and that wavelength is 783.940 nm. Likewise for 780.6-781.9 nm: 780.697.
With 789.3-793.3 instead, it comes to 791.376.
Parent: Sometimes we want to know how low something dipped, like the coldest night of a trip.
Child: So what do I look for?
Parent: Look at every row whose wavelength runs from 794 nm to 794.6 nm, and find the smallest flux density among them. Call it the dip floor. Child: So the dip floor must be 23.58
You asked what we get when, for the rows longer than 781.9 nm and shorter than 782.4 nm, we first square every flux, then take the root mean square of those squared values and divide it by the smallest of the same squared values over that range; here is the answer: 1.20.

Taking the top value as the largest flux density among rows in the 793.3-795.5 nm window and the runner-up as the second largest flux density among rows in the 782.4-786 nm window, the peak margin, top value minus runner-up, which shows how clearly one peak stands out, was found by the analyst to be 1.2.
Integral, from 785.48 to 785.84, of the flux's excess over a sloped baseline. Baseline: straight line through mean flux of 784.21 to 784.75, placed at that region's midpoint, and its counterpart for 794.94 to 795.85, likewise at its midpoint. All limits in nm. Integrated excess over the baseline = 1.30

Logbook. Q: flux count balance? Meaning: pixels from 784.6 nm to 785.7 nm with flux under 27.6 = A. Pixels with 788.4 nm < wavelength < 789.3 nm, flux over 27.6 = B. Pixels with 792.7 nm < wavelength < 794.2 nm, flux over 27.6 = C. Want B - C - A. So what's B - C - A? -2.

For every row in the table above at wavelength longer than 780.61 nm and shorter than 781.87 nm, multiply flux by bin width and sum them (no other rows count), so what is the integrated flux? 33.1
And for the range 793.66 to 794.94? 33.2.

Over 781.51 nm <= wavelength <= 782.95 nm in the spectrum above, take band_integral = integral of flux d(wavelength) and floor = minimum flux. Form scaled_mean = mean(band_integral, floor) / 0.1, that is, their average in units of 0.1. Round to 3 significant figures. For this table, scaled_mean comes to 274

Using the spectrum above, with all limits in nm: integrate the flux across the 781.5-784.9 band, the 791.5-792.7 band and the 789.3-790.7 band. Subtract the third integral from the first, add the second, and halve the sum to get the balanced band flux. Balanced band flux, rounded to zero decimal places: 45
